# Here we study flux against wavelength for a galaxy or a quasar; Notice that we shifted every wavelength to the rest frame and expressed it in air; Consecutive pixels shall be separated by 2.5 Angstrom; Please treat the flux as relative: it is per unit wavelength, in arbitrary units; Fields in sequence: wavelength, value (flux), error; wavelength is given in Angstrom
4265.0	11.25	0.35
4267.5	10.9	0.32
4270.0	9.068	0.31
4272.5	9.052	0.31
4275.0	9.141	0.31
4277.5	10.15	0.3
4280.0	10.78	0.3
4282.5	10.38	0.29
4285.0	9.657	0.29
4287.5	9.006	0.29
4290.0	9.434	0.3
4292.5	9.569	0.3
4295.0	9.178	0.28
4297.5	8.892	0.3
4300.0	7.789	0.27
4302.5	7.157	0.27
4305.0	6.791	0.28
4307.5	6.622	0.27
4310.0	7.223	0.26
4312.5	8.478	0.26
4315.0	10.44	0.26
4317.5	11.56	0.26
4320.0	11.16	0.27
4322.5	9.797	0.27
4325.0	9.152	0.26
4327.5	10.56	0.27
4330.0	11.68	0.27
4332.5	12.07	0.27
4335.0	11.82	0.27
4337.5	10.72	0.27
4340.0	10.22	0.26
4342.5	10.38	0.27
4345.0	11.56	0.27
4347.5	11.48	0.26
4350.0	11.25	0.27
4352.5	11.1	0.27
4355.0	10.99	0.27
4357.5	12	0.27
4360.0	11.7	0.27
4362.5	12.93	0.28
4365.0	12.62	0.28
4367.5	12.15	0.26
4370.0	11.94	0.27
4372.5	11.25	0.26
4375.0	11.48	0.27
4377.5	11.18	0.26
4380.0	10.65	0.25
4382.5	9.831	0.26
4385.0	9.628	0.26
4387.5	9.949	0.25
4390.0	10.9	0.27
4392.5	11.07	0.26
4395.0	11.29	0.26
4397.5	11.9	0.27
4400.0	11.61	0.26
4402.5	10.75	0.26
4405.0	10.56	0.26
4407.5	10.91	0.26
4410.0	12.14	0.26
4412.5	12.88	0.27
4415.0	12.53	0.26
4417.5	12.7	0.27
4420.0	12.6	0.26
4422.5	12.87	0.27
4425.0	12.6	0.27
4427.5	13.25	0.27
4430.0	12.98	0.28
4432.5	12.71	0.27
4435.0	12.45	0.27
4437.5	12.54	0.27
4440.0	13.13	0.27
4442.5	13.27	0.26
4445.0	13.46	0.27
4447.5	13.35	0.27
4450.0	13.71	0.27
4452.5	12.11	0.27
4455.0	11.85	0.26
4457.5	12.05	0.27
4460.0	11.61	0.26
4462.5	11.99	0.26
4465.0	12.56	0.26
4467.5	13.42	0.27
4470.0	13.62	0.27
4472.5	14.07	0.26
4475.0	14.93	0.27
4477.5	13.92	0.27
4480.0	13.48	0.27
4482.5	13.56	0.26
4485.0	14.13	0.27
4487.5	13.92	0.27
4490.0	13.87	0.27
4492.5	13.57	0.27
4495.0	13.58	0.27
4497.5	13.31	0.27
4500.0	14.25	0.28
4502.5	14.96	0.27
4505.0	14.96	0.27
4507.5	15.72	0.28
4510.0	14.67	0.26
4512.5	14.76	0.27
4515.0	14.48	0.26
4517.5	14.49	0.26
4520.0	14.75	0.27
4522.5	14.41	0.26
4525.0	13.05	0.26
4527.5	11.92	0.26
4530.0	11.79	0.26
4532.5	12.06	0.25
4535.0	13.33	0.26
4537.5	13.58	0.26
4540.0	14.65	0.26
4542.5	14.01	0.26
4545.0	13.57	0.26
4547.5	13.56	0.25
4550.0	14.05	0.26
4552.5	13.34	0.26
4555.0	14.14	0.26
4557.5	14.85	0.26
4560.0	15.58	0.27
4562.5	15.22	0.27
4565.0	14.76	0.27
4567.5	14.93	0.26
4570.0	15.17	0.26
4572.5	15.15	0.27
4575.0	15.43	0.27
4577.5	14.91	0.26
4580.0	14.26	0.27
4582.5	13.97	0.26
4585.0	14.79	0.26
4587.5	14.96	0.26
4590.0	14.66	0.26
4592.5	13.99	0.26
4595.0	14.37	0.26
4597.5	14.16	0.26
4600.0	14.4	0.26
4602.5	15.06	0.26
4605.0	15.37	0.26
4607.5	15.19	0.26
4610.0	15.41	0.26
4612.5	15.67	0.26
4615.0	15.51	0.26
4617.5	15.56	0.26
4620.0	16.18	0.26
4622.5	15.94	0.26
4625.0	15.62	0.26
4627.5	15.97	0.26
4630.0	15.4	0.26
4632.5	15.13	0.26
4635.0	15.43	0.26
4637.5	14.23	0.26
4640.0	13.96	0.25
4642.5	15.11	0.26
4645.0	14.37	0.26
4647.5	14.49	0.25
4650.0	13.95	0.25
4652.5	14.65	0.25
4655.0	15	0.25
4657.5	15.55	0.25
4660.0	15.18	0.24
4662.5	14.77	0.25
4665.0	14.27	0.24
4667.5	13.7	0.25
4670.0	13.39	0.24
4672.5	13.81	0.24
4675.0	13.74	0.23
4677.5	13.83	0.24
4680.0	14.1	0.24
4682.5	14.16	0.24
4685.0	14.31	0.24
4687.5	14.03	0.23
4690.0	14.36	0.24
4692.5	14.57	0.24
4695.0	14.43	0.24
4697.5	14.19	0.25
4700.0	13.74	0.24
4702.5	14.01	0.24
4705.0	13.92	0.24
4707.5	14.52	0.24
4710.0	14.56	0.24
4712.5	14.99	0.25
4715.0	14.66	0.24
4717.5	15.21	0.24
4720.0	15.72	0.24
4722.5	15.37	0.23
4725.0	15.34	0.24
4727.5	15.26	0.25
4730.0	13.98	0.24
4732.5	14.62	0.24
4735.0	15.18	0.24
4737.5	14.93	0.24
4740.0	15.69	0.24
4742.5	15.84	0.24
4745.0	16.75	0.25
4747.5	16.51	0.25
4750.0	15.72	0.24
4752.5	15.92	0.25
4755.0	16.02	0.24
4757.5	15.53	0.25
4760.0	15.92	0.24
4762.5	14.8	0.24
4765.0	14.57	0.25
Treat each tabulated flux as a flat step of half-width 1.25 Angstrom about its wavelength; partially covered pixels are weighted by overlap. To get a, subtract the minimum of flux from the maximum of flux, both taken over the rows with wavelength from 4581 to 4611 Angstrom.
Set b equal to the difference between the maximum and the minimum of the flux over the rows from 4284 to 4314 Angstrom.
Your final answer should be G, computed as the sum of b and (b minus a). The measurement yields 4.6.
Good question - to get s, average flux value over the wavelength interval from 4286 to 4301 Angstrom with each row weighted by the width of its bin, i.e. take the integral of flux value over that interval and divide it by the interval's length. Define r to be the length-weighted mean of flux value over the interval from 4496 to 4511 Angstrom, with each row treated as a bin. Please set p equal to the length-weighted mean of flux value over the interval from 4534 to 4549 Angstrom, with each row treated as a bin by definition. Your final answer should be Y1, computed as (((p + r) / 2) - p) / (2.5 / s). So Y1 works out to 1.5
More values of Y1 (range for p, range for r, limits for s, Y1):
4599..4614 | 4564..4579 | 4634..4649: -0.4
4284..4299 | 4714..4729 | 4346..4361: 13.7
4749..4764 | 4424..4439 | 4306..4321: -5.3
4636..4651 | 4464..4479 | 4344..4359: -1.4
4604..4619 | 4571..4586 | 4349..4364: -1.7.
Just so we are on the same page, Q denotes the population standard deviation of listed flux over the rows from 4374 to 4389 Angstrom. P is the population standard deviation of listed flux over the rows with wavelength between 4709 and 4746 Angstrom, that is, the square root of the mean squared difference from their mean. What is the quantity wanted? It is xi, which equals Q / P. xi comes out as 1.1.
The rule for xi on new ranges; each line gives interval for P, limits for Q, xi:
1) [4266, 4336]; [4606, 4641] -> 0.4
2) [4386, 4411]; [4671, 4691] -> 0.4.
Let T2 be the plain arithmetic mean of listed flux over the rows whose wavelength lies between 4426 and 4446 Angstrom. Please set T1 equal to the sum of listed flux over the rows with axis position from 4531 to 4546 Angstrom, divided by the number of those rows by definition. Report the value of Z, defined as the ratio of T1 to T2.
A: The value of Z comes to 1.04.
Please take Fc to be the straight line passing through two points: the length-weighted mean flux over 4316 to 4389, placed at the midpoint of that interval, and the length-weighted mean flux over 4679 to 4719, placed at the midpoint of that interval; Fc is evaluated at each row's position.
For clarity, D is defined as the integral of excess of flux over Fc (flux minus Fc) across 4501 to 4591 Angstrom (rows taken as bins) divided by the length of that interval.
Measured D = 1.4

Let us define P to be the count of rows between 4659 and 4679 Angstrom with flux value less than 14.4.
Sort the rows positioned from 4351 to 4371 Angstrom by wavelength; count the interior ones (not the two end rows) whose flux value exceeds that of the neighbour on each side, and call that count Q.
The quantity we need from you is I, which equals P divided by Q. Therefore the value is 3.0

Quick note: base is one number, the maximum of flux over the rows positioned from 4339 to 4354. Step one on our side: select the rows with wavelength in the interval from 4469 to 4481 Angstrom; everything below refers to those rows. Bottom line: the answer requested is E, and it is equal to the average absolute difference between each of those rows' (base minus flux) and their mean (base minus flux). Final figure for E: 0.40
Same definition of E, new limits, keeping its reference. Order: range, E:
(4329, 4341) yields 0.67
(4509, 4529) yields 0.79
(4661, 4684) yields 0.31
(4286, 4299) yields 0.23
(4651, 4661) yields 0.27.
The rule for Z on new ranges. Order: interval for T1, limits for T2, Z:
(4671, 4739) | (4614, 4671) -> 0.97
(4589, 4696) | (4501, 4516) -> 0.99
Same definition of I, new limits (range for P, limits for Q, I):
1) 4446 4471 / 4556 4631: 1.1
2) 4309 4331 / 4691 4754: 1.8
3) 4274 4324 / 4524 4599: 2.9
